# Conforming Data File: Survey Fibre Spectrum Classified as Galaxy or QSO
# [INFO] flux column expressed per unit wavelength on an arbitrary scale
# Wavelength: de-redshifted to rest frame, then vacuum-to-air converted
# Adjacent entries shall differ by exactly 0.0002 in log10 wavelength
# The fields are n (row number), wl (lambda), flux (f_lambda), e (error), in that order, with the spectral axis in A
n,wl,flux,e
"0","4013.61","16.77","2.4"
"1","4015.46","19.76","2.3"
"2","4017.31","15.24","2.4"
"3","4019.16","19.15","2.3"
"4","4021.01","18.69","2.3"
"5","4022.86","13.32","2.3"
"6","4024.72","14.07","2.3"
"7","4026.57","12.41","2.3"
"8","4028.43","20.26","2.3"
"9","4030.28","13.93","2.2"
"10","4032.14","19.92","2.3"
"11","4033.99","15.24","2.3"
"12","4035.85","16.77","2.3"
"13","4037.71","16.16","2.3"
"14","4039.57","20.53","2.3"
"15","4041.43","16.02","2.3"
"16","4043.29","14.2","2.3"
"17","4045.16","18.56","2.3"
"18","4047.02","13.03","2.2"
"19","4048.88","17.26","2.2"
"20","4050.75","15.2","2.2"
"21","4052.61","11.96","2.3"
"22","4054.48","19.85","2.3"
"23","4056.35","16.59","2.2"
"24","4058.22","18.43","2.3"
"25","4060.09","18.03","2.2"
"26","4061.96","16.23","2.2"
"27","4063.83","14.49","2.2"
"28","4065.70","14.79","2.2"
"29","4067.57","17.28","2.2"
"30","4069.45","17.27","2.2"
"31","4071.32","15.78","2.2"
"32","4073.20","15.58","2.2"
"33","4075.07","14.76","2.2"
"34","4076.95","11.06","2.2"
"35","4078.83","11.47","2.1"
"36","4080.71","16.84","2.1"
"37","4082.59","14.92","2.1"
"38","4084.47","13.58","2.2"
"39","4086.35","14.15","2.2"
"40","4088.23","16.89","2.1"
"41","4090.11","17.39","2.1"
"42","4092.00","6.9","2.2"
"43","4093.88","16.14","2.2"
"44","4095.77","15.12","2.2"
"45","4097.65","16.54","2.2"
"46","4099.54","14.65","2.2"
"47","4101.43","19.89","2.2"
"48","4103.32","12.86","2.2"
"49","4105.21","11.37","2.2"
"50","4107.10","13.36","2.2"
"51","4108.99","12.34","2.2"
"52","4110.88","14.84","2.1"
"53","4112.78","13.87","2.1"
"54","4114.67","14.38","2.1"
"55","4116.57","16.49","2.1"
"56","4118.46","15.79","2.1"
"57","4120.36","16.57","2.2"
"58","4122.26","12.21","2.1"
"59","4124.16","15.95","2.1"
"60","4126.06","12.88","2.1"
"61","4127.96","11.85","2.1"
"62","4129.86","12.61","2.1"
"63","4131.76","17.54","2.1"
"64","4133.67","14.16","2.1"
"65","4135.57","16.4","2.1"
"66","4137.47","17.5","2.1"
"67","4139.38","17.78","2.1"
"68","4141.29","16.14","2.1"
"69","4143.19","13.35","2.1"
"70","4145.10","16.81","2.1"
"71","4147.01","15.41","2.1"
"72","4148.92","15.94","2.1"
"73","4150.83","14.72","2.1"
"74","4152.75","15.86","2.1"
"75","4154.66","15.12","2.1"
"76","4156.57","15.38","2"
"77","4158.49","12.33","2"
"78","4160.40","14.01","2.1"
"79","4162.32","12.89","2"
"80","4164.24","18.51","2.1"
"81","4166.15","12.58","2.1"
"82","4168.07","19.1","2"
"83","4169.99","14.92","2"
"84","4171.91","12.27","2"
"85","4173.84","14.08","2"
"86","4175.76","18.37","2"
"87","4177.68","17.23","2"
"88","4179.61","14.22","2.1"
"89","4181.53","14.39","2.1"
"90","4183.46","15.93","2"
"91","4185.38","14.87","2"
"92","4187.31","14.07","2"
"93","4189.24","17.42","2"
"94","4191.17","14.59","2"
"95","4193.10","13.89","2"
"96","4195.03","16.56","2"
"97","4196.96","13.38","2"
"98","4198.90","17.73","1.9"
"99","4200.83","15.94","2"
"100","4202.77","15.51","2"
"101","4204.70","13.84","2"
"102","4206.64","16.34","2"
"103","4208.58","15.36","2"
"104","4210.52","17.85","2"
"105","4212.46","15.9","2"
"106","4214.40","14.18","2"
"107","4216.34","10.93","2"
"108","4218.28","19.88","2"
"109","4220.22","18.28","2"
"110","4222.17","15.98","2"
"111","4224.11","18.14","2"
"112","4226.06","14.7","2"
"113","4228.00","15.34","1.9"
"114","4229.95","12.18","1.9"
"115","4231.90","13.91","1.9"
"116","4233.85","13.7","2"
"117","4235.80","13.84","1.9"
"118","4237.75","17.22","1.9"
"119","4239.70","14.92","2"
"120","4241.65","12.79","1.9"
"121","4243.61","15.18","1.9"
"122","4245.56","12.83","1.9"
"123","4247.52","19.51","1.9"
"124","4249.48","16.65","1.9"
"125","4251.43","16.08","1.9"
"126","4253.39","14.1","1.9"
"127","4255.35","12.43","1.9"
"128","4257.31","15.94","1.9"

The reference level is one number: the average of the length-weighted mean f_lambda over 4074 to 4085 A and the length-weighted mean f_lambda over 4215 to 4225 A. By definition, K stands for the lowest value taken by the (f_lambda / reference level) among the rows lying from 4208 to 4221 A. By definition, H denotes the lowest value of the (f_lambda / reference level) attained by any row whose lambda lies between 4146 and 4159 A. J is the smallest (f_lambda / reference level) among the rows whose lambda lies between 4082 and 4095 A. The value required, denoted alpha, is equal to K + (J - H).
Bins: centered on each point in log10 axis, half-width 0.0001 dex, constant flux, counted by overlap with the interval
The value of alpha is 0.36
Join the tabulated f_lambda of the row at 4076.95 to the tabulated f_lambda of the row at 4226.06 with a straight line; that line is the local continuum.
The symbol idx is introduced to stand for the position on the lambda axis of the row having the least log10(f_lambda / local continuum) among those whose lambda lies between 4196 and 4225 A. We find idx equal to 4216.34 A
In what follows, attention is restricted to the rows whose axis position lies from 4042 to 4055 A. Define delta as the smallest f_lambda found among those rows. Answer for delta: 11.96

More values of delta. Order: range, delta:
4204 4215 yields 13.84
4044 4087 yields 11.06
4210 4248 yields 10.93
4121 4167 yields 11.85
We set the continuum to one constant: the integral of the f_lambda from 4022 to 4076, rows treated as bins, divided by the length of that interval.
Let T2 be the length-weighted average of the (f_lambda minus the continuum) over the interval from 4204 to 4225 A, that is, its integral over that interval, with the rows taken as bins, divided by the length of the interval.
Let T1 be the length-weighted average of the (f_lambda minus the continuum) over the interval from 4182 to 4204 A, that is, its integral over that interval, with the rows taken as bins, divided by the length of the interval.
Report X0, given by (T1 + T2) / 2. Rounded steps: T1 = -0.74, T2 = -0.1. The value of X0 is -0.40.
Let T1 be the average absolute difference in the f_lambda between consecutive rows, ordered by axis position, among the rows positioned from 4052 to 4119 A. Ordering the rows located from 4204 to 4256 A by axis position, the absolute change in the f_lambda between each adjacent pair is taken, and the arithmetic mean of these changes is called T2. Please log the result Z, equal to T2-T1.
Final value 0.0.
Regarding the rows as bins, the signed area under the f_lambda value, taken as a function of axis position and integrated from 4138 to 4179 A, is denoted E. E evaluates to 631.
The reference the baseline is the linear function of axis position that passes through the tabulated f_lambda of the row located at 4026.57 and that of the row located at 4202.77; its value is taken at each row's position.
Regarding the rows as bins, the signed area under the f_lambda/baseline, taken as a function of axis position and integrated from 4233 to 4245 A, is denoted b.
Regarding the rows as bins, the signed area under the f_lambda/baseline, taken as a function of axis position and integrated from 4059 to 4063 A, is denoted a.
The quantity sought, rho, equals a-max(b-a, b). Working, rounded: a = 5.3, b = 11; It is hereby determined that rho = -6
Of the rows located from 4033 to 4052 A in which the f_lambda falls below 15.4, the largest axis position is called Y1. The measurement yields 4050.75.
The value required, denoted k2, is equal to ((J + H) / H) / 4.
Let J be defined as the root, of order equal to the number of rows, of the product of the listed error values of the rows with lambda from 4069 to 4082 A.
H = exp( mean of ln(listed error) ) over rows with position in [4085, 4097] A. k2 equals 0.50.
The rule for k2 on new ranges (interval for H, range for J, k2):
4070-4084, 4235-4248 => 0.47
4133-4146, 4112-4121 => 0.50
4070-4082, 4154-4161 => 0.49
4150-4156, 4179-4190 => 0.49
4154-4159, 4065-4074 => 0.52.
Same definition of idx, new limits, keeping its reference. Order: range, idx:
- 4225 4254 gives 4229.95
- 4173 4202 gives 4196.96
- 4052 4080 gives 4076.95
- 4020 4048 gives 4047.02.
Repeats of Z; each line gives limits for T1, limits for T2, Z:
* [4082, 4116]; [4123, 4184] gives -0.6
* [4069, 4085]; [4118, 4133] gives 0.8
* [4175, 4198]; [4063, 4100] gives 0.6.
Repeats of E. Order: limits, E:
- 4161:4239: 1201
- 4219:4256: 562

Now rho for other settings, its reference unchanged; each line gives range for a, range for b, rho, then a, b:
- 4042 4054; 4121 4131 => 5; 14.3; 9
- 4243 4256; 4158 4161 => 10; 12.2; 3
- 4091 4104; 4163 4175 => 2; 13.9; 12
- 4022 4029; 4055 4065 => -5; 8.3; 13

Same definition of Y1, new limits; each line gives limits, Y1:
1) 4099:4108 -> 4107.10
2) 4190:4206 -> 4204.70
